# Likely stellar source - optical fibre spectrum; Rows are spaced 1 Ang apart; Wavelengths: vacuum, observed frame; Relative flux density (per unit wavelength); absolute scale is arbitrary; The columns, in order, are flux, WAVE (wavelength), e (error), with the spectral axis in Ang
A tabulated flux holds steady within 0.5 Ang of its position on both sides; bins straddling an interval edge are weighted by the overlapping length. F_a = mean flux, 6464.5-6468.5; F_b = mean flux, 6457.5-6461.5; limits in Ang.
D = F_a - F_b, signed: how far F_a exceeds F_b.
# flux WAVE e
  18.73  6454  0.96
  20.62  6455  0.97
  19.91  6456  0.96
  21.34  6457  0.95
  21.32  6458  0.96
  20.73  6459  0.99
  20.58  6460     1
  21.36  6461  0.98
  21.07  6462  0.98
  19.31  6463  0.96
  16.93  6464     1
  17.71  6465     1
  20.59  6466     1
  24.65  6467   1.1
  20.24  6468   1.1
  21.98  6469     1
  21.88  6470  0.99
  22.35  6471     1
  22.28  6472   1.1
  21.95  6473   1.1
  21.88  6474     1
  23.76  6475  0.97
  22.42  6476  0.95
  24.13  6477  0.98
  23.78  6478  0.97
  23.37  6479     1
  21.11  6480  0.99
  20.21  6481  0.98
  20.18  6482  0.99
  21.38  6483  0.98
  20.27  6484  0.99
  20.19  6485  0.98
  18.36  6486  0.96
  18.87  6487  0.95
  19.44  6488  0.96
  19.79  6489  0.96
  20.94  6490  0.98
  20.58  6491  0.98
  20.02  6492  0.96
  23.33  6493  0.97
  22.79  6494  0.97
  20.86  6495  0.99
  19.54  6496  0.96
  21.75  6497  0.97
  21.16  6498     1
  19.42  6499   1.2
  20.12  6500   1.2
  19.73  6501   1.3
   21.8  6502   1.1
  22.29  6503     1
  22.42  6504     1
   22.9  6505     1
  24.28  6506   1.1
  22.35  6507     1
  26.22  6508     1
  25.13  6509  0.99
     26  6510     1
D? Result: -0.2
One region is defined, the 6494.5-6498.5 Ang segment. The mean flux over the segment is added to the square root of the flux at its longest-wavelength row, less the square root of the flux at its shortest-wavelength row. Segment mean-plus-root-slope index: 20.9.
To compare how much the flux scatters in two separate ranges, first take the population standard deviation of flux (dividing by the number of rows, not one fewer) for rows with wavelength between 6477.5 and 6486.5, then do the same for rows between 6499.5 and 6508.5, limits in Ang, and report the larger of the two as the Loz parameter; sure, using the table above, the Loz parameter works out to 1.9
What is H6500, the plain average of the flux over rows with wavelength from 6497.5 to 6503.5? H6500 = 20.8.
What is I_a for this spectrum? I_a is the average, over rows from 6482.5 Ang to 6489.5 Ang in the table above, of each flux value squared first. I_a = 391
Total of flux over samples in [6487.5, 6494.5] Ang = 147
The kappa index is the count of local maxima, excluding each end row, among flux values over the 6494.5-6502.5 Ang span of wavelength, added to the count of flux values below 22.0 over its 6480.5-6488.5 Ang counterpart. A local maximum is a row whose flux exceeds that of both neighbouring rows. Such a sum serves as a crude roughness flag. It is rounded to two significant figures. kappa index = 10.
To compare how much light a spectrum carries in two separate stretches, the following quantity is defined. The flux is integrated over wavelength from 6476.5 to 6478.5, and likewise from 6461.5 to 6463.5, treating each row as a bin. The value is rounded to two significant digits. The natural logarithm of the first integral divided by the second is 0.17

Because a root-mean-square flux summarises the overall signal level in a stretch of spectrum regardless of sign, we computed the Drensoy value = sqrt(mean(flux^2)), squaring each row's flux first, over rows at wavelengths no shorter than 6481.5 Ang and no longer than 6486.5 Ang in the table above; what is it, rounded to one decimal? 20.1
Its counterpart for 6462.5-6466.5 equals 18.7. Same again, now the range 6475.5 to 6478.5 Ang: 23.5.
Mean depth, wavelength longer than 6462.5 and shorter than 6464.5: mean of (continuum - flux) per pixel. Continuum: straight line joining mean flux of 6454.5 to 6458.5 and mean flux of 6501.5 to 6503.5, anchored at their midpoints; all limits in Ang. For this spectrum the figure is 2.9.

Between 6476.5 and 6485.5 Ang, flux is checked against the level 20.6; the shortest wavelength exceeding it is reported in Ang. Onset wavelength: 6477 Ang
